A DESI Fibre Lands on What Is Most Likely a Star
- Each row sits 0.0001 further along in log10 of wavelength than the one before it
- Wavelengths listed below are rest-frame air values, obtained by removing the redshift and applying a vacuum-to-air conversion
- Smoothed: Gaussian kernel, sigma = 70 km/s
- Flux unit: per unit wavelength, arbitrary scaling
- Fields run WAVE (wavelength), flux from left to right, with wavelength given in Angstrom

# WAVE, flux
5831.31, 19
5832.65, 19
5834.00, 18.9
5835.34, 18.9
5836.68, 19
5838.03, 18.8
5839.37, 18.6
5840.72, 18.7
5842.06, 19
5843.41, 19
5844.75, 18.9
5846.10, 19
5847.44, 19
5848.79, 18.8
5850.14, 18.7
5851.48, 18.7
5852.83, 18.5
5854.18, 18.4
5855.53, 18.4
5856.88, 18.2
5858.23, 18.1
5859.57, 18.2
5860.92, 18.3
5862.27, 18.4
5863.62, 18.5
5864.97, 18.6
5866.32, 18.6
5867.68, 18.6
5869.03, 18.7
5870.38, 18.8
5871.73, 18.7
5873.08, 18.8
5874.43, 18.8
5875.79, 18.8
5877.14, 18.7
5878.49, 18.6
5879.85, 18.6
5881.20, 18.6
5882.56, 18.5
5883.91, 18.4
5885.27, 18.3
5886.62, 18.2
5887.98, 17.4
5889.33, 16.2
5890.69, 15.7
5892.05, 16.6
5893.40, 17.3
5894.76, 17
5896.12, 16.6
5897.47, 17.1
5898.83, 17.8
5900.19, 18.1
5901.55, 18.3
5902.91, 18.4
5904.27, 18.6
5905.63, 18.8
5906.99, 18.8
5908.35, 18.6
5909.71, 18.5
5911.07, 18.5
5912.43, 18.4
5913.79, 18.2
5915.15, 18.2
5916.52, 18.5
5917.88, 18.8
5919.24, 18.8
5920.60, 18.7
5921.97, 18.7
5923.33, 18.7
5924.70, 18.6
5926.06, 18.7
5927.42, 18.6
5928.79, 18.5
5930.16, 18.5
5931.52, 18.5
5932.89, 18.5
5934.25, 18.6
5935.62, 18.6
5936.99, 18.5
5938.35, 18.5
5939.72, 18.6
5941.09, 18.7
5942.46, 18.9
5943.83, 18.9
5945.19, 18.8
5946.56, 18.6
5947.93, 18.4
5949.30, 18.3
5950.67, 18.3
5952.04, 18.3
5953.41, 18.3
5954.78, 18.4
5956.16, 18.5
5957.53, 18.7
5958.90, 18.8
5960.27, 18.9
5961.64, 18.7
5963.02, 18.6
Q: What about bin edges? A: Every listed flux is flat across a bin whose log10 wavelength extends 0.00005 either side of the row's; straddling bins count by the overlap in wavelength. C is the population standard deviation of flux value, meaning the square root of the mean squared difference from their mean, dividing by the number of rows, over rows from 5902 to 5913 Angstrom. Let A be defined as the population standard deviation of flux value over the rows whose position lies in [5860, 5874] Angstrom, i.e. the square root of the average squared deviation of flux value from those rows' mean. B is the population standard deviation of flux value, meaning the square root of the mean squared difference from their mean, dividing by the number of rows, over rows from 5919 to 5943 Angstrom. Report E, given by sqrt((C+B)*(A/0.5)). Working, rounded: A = 0.15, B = 0.11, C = 0.15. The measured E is 0.3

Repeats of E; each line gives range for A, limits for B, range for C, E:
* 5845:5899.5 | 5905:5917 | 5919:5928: 0.7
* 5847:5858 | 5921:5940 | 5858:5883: 0.4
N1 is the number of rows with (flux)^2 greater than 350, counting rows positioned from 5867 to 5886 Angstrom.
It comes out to 4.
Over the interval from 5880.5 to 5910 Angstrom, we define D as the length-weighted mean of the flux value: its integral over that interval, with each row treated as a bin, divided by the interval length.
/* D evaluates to 17.8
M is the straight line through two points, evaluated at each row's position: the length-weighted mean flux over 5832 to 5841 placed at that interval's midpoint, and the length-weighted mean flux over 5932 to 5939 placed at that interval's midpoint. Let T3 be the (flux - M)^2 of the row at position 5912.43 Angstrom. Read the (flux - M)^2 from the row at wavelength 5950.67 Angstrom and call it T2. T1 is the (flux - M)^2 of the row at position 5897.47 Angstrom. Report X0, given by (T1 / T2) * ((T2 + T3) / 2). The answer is 2.57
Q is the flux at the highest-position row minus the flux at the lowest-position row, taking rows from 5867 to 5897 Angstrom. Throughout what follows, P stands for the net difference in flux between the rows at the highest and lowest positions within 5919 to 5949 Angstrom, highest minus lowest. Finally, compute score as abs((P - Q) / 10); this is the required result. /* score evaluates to 0.16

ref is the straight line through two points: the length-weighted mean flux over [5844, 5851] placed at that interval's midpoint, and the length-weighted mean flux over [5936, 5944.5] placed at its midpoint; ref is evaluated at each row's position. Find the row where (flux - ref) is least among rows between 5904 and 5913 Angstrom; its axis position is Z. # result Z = 5912.43 Angstrom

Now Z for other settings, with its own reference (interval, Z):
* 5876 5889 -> 5887.98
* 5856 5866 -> 5858.23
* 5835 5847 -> 5839.37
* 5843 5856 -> 5854.18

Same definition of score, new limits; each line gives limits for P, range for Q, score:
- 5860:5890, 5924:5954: 0.18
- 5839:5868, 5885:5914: 0.01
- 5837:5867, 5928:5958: 0.04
